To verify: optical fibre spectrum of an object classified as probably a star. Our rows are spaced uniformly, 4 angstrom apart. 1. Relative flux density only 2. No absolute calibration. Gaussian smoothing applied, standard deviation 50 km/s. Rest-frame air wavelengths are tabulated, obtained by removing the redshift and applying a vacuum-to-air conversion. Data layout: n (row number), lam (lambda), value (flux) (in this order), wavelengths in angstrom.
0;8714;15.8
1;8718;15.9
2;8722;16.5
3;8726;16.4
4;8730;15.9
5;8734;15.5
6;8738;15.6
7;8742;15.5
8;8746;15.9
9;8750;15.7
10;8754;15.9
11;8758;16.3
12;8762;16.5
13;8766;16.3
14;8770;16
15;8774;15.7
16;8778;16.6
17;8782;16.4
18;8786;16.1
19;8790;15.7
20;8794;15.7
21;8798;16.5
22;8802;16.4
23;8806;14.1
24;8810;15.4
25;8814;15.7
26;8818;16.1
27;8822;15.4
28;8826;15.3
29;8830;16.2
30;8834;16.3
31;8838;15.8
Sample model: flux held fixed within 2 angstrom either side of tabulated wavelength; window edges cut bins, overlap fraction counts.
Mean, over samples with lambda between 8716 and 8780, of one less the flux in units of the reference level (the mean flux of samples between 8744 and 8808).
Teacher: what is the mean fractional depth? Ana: -0.002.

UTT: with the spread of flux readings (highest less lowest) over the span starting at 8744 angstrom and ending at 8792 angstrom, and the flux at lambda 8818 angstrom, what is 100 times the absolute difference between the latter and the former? 1520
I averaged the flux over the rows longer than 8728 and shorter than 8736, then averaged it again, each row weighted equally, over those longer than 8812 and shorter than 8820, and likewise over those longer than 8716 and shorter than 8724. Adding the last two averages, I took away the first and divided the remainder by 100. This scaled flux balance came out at 0.164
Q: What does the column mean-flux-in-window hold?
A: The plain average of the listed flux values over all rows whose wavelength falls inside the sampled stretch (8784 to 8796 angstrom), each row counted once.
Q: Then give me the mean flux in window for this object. 15.8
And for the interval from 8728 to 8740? 15.7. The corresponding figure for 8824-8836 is 15.9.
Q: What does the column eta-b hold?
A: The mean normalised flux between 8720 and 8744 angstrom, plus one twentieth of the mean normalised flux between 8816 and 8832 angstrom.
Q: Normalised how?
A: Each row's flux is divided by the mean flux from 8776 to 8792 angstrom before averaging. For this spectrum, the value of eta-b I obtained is 1.03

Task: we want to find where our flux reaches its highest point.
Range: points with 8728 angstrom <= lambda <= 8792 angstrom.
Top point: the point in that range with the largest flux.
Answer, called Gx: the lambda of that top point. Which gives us 8778 angstrom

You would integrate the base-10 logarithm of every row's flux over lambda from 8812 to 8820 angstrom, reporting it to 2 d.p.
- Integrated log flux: 9.61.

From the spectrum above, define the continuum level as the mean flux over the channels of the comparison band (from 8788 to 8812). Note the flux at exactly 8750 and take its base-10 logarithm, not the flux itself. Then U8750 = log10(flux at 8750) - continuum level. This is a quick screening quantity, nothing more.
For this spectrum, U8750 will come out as -14.4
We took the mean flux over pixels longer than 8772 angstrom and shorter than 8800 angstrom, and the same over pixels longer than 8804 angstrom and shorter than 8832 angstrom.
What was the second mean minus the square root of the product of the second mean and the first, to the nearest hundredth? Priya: -0.32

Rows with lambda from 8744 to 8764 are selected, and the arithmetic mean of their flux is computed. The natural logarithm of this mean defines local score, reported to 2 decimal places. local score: 2.78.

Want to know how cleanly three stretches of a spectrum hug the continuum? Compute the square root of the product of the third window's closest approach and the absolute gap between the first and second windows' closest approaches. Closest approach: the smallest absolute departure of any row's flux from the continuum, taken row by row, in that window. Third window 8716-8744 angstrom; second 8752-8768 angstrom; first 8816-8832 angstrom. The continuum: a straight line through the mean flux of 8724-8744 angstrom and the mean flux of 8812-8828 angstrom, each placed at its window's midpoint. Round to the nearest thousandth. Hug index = 0.077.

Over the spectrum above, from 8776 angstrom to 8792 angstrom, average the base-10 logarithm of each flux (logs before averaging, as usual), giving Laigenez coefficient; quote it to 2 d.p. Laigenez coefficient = 1.21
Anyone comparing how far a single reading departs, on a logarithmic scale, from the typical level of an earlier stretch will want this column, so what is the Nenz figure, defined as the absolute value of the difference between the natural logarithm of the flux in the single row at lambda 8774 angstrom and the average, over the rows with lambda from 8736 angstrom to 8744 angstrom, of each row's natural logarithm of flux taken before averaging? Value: 0.010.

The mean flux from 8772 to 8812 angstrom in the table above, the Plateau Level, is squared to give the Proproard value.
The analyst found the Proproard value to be 252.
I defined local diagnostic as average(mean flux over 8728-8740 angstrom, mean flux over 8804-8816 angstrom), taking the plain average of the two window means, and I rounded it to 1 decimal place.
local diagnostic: 15.4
